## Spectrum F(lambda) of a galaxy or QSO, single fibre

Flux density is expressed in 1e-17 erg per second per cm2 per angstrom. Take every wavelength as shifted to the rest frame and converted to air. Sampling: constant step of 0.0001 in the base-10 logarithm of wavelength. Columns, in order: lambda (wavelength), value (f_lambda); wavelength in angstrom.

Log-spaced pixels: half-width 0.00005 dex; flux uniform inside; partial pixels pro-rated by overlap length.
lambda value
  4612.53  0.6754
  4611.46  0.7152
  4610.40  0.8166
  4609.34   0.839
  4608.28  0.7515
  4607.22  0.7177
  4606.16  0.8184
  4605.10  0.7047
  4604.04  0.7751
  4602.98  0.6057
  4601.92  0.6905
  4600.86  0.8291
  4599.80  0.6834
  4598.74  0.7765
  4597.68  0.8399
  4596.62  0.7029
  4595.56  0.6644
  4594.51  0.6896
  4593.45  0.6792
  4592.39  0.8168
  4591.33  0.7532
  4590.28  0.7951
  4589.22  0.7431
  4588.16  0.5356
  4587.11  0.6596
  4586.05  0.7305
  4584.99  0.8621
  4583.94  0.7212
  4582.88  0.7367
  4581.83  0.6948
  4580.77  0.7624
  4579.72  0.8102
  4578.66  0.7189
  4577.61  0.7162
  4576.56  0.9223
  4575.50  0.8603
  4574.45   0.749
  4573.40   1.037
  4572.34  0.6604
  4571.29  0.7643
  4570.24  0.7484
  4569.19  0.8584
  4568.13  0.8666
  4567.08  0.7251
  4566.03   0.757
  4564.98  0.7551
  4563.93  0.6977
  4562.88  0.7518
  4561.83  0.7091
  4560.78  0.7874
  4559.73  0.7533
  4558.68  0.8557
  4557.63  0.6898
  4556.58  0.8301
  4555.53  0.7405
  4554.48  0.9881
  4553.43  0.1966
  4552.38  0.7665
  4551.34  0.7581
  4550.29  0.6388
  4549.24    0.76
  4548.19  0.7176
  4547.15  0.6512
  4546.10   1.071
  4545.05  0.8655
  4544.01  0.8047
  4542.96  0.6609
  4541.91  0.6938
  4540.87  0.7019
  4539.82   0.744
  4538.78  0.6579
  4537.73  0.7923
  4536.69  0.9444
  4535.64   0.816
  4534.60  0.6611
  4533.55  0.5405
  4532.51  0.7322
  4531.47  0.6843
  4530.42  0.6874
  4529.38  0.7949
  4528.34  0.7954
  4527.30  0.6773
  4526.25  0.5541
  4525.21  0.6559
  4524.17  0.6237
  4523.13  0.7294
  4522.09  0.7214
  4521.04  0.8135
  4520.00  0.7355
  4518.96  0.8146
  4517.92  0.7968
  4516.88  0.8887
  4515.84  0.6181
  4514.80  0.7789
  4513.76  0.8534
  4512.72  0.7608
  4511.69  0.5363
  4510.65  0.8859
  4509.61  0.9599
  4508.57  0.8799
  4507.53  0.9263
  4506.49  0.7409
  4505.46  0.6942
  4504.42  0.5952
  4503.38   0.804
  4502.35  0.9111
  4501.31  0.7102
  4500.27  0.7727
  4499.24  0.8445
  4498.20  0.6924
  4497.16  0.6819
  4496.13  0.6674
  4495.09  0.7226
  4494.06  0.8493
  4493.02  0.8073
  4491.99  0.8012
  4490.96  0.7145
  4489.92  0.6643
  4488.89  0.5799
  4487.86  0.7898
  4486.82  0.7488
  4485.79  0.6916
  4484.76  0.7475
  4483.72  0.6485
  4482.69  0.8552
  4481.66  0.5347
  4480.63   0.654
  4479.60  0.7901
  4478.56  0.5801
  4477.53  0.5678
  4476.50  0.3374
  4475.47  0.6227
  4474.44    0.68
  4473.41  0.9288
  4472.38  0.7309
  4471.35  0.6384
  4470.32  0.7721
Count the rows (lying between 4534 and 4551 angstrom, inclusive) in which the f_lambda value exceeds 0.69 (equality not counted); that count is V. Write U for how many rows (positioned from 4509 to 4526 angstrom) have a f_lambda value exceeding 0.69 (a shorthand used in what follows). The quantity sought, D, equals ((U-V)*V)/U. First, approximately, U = 12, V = 11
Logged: 0.9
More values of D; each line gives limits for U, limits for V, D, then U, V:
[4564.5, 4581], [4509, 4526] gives 2.4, 15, 12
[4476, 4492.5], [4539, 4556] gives -6.0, 8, 12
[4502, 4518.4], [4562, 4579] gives -2.3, 13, 15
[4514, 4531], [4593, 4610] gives -1.1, 10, 11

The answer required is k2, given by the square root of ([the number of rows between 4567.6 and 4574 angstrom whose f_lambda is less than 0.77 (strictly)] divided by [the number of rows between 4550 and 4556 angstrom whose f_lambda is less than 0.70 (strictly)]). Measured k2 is 1.2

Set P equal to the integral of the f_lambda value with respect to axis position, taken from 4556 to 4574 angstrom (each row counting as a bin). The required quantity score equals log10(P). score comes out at 1.15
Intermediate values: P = 14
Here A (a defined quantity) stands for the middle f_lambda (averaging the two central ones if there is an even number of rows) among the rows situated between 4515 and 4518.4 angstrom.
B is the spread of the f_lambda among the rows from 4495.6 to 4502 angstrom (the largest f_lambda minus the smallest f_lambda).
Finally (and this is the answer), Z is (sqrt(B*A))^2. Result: 0.14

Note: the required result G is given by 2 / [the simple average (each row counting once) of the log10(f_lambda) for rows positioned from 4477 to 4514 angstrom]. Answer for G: -14.8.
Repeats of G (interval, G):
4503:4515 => -18.0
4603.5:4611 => -17.9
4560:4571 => -17.1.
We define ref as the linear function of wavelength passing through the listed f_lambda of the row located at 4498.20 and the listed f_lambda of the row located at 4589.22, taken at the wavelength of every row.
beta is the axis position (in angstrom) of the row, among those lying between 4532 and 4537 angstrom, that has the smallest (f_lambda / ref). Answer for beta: 4533.55 angstrom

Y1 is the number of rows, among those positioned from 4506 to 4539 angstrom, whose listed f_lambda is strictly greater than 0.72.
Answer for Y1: 21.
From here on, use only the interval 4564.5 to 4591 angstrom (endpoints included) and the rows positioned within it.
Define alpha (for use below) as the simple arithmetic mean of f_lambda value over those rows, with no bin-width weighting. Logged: 0.768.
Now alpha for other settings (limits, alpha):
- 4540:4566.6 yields 0.744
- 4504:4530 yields 0.753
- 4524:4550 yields 0.732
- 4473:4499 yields 0.694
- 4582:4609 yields 0.731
